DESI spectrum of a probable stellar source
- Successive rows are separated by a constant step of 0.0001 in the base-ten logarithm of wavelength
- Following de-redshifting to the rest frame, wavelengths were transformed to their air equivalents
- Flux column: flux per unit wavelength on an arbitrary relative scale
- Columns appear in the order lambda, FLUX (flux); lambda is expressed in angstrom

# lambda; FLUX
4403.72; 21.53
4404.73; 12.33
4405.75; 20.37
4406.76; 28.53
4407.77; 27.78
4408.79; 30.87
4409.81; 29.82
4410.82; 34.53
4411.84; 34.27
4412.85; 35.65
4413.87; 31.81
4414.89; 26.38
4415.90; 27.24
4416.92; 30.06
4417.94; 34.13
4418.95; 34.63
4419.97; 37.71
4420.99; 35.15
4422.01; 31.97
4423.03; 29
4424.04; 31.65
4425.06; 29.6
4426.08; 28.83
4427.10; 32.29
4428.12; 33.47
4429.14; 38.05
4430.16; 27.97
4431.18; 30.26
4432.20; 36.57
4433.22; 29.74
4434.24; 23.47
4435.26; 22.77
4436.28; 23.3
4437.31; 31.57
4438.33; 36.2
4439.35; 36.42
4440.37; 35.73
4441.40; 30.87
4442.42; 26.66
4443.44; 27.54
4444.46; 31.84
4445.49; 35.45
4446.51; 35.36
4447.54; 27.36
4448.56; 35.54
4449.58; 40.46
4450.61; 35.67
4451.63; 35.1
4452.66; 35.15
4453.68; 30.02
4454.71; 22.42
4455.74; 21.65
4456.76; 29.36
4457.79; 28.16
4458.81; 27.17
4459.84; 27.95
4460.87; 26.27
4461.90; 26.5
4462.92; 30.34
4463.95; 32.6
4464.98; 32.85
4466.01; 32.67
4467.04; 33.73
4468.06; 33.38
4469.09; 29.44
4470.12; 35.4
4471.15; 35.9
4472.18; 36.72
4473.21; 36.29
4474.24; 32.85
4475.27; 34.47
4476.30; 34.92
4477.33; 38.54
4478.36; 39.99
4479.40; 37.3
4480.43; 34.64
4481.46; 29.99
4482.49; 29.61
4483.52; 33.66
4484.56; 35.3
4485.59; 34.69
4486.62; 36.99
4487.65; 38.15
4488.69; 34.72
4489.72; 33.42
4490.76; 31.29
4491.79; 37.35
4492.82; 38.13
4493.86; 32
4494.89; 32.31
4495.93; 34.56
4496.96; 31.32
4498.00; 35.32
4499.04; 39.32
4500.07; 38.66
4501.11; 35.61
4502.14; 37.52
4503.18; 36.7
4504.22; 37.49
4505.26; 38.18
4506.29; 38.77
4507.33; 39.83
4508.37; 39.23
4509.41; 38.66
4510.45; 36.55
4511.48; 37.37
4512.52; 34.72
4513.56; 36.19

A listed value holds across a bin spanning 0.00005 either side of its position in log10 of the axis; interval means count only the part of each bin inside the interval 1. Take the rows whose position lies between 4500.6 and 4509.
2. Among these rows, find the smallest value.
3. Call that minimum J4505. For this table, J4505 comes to 35.61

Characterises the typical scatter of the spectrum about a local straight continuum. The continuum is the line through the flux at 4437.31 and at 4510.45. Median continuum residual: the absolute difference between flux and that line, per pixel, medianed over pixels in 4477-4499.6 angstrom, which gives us 2.8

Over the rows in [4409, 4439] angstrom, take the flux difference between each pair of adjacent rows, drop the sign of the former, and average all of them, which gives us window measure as 3.4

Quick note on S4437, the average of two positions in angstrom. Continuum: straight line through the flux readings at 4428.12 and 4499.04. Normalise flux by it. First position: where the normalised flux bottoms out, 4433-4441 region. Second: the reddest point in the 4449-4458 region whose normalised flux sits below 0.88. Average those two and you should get 4446.5 angstrom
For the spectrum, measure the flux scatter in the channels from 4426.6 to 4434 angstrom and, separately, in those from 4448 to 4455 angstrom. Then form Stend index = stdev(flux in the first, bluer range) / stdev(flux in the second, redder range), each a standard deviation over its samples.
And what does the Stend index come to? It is 0.64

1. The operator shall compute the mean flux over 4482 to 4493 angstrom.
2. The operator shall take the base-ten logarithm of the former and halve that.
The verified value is 0.771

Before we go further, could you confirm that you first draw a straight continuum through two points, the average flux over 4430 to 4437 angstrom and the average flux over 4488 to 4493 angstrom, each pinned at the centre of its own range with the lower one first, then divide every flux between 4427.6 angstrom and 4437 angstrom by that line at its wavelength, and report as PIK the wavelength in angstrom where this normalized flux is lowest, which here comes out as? 4435.26 angstrom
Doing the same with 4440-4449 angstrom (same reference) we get 4442.42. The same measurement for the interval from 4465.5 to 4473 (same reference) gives 4469.09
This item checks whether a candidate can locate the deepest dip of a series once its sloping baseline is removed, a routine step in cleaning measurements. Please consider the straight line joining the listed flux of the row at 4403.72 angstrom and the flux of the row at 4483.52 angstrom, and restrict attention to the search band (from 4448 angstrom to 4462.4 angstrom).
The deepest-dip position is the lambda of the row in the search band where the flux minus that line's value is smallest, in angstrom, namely 4455.74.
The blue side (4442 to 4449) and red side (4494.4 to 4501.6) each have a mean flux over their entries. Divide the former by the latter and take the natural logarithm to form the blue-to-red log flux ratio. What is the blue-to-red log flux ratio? -0.12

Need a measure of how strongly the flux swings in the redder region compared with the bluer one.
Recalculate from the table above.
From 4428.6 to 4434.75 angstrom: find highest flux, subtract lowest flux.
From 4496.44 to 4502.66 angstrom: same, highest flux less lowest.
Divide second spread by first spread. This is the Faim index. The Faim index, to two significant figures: 0.55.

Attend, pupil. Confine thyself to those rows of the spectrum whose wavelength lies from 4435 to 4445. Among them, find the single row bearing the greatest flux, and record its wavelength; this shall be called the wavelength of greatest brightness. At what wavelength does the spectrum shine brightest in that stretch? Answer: 4439.35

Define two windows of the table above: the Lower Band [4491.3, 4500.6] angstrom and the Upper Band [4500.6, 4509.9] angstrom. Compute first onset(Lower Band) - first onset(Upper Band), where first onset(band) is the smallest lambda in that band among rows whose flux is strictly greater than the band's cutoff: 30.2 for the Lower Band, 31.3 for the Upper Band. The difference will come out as -9.3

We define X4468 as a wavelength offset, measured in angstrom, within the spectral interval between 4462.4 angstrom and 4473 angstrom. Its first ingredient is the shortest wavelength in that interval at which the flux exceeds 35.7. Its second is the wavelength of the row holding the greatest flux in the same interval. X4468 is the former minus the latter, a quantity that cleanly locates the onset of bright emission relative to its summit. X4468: -1.0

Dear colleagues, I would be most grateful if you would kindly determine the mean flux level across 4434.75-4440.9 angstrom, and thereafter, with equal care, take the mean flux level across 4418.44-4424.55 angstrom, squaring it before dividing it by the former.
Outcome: 36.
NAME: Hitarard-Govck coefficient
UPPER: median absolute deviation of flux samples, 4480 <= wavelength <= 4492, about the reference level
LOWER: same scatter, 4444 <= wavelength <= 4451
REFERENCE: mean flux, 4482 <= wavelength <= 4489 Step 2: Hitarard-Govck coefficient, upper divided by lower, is 1.9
